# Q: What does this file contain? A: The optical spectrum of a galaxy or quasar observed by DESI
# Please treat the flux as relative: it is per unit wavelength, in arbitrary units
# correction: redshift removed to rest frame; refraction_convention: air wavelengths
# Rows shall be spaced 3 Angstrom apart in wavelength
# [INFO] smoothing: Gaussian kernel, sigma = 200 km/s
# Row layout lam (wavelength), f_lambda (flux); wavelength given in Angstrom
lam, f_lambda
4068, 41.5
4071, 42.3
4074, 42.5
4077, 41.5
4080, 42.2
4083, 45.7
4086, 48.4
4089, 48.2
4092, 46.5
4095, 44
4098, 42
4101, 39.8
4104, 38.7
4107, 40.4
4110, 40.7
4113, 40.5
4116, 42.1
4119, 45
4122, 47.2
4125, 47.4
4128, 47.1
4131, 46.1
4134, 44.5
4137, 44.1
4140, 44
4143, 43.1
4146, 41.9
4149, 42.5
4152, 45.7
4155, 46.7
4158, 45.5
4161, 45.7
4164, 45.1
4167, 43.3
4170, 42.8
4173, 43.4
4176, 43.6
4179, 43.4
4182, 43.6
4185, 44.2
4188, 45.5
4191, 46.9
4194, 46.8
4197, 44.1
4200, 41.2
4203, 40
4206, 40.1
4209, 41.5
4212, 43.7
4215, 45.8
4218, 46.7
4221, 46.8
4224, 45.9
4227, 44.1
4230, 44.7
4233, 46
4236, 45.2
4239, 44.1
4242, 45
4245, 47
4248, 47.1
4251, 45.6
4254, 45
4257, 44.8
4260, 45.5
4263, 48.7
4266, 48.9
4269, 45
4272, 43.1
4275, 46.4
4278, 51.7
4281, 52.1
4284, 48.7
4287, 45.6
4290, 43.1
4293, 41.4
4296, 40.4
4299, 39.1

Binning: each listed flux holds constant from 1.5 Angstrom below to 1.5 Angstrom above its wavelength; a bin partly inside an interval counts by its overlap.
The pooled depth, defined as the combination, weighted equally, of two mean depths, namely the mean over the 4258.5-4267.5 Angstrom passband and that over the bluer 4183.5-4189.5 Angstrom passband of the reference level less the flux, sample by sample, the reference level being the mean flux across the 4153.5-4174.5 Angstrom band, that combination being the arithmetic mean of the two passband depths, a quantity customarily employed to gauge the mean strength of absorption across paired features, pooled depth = -1.63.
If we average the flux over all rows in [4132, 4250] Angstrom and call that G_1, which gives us 44.4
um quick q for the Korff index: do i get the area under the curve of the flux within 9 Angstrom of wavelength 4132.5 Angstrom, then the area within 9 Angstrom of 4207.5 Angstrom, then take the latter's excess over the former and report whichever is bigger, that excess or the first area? 820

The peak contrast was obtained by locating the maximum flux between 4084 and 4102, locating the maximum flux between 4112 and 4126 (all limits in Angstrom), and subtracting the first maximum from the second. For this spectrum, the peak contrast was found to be -1.0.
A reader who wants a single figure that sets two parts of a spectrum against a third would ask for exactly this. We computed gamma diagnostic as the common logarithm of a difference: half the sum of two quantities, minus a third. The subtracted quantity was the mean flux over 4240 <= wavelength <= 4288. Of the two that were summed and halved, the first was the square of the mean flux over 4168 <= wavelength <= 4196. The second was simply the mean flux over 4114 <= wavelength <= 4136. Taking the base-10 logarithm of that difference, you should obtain 2.98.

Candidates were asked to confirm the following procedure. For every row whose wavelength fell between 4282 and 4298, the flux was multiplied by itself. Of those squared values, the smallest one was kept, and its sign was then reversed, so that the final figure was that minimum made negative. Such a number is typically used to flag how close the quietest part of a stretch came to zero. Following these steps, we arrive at -1632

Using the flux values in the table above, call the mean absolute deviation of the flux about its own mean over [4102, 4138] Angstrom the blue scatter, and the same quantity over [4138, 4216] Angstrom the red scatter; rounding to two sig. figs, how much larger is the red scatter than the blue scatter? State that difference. -1.1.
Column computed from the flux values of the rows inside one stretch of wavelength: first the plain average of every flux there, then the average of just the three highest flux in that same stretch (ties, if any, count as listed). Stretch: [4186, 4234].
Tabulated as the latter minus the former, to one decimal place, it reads 2.5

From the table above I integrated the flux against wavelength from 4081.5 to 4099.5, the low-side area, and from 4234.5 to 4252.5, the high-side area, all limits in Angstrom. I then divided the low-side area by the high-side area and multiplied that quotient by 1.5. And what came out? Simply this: 1.50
